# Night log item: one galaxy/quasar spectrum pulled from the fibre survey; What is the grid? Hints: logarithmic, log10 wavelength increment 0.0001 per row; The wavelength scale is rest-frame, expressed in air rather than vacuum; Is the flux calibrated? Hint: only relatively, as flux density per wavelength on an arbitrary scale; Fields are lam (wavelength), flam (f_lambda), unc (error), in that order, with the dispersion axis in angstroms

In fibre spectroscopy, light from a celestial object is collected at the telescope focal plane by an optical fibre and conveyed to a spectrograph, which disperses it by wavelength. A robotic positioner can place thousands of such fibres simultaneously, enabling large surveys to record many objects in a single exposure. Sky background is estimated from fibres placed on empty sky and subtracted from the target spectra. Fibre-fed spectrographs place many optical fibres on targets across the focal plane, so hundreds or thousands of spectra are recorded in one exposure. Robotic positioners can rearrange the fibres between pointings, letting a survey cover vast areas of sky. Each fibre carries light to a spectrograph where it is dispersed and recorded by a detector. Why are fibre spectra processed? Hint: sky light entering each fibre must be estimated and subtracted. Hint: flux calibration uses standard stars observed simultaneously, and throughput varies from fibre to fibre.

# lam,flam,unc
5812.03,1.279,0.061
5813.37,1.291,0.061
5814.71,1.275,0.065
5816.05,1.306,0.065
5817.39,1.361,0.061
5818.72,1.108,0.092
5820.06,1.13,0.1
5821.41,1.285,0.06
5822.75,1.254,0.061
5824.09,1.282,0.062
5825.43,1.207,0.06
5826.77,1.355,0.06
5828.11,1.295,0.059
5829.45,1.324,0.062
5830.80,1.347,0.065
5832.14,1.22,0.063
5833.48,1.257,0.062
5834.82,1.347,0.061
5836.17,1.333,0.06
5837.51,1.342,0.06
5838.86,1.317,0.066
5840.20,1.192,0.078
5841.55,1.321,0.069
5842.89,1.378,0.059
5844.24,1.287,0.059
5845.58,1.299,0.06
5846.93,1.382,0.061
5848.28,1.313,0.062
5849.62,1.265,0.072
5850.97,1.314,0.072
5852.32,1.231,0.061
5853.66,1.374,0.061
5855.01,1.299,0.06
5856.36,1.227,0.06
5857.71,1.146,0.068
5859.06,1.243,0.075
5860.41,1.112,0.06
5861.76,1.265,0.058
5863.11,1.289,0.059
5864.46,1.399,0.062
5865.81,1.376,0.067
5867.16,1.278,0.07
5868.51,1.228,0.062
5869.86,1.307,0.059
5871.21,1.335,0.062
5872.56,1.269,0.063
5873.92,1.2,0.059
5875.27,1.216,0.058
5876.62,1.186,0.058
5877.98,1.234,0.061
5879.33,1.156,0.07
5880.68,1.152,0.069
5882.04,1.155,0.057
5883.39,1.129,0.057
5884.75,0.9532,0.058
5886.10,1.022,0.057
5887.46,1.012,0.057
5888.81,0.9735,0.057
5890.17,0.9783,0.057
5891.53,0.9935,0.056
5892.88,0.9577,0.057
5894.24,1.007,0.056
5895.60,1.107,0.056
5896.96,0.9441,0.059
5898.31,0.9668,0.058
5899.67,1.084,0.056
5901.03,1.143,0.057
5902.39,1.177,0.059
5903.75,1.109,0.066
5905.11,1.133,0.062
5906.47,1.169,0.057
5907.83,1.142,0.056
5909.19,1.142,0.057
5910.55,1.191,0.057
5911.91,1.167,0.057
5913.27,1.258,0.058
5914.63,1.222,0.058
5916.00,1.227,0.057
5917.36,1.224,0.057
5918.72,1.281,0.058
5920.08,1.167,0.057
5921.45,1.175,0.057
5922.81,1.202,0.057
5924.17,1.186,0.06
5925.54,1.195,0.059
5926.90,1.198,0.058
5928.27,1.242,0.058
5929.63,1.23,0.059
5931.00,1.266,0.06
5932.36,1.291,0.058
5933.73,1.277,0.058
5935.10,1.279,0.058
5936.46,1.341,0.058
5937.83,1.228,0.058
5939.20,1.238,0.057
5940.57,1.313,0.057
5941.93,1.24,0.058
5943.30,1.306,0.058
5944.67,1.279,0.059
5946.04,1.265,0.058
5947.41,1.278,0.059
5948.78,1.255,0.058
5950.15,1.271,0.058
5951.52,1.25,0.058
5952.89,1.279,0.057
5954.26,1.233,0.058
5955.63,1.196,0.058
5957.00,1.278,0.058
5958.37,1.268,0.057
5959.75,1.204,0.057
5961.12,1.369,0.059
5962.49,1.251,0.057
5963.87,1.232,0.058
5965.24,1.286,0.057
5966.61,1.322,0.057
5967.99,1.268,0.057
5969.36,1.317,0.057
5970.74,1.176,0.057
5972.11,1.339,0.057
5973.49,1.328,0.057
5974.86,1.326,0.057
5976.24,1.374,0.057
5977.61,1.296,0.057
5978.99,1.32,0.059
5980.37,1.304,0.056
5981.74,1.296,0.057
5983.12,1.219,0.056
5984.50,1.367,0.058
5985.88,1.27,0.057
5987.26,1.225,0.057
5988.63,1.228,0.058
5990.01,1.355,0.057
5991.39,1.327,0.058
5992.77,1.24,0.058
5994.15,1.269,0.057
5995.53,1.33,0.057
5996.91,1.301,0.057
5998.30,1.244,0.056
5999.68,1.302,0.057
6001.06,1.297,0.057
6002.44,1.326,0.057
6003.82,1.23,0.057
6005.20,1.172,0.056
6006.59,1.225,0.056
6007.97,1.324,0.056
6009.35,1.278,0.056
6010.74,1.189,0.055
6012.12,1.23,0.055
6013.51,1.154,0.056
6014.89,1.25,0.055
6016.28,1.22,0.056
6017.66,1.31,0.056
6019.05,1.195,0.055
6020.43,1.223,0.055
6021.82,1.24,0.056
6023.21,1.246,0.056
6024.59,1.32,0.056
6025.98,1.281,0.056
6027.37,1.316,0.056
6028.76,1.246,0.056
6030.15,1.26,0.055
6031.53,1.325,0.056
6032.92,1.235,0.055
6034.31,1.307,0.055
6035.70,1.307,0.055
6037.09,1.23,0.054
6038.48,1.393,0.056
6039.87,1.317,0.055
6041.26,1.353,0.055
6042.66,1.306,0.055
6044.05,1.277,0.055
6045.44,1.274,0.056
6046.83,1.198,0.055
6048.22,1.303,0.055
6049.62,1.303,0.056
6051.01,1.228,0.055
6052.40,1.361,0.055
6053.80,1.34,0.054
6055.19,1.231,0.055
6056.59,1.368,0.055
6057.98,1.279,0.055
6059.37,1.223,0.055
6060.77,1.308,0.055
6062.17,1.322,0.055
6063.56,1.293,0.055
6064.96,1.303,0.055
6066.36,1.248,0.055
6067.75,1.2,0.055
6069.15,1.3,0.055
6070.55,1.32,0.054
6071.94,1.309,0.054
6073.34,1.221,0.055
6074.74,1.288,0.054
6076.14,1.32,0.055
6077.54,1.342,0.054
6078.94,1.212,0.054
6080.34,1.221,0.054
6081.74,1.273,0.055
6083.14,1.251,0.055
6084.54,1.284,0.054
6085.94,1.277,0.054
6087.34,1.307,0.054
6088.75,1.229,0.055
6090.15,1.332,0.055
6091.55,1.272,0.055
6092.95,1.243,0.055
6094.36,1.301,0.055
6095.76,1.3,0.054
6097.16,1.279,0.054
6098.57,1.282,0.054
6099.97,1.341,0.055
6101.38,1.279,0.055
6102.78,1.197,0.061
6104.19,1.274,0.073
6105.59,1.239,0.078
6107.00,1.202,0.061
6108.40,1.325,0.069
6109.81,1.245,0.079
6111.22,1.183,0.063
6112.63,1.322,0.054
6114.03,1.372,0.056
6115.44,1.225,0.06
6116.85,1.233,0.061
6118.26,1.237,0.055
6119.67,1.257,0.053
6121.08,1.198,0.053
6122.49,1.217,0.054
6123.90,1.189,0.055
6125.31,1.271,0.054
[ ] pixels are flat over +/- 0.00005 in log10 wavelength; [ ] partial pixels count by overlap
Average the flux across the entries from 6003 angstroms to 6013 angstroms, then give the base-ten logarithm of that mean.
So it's 0.092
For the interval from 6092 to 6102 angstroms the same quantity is 0.110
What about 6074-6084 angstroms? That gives 0.105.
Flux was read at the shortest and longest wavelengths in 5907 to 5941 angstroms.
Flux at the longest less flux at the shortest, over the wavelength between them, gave 0.005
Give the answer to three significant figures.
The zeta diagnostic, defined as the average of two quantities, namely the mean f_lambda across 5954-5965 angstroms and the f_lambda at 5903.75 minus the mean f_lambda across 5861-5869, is 0.529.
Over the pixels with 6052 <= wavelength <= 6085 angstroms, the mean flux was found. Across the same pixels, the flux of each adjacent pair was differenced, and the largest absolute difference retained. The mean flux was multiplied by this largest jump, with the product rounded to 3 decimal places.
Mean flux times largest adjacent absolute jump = 0.176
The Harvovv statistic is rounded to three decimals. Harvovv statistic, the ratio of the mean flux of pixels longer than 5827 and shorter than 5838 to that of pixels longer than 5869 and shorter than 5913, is 1.172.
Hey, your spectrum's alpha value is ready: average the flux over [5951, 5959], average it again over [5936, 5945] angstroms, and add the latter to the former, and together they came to 2.53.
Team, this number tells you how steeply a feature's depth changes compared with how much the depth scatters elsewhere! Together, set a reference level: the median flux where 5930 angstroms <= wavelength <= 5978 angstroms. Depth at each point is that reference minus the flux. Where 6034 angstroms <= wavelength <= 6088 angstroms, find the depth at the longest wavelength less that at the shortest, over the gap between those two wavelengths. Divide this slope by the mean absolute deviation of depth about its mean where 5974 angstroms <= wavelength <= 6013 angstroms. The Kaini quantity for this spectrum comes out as 0.00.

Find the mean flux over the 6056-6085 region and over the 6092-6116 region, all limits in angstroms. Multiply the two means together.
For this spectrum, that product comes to 1.63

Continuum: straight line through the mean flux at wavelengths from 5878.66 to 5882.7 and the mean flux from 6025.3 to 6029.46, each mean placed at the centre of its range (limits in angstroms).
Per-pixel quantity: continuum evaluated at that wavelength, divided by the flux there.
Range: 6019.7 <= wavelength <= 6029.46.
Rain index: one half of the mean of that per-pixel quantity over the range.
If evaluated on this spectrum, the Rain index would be 0.50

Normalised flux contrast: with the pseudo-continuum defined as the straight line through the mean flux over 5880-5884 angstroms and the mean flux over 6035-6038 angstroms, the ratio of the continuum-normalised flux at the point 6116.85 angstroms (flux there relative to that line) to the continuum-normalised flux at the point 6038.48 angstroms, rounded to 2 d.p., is 0.84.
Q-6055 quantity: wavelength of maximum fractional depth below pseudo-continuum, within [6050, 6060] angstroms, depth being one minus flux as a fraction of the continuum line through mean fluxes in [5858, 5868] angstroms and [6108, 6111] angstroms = 6059.37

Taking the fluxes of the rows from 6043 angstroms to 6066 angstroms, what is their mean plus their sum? 21.9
